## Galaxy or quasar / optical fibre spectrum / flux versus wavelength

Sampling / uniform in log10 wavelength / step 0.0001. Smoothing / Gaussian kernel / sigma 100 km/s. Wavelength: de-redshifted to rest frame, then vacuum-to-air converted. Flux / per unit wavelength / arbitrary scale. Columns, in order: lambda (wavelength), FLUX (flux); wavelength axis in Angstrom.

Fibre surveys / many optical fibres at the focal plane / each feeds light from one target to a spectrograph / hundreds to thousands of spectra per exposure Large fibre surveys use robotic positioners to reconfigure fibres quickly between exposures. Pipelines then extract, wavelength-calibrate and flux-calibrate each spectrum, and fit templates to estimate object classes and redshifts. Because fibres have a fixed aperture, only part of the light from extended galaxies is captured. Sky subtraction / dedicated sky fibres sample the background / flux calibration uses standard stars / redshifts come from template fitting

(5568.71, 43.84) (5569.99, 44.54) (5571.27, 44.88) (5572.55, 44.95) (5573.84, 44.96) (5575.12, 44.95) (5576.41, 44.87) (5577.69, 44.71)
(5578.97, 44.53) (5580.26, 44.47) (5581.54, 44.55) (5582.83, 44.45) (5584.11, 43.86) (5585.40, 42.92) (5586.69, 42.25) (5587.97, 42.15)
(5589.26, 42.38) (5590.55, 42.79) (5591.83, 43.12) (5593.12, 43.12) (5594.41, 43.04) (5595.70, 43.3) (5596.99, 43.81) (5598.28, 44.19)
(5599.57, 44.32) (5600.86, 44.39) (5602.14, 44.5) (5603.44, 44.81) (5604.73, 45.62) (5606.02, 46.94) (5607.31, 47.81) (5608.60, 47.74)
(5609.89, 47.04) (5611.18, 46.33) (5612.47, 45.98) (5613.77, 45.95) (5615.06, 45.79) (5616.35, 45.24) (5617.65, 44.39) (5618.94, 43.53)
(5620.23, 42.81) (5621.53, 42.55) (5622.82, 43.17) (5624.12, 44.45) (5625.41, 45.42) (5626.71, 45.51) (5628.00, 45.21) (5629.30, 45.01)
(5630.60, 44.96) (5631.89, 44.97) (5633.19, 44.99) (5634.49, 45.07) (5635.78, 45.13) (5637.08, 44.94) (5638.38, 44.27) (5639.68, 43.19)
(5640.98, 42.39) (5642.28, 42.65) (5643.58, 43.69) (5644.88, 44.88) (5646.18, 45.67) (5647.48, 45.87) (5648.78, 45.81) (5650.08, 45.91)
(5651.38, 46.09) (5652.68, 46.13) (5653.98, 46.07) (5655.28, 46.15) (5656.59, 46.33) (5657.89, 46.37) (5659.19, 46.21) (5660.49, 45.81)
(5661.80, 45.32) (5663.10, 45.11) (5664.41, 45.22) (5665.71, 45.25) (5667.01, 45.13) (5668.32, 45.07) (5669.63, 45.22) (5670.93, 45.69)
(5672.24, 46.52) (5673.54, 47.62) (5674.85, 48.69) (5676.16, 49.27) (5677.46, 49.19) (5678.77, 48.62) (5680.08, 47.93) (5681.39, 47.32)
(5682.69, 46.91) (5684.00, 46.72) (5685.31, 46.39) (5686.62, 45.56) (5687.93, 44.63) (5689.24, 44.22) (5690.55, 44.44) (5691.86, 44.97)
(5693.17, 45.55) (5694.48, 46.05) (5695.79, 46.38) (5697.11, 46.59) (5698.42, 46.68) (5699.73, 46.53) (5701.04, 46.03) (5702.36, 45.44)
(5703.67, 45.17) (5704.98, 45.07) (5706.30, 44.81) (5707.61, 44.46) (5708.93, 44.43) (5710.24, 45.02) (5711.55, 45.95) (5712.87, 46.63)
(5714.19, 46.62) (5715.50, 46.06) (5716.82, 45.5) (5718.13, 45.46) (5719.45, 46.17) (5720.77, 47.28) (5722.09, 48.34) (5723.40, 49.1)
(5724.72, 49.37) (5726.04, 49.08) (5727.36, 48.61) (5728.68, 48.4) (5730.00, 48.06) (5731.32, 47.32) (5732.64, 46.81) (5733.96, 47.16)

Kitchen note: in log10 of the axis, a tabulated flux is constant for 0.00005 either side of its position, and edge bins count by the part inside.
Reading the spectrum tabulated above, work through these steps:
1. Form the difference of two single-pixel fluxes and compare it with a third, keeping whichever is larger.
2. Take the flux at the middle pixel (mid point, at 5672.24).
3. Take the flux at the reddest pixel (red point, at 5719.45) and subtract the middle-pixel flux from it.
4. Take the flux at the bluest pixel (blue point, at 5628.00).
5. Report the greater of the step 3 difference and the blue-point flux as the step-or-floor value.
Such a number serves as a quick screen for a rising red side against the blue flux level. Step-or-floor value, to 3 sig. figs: 45.2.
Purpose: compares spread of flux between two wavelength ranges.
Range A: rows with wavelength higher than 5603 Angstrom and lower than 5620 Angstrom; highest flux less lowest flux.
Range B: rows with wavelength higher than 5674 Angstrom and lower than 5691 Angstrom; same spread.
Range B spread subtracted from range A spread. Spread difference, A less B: -0.8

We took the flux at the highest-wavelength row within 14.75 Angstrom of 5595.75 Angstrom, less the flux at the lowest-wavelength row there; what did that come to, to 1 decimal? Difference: 2.5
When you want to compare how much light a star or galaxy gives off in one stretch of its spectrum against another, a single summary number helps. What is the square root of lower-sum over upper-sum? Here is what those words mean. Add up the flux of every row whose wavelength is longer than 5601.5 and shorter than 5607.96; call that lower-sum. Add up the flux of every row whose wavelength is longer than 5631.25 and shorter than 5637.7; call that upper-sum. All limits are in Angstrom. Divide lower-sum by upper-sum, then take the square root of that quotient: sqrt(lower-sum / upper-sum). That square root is 1.010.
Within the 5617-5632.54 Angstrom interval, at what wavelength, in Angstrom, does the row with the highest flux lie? 5626.71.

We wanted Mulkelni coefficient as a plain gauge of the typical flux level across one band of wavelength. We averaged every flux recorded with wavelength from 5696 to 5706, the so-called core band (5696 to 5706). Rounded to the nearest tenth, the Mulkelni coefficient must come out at 45.9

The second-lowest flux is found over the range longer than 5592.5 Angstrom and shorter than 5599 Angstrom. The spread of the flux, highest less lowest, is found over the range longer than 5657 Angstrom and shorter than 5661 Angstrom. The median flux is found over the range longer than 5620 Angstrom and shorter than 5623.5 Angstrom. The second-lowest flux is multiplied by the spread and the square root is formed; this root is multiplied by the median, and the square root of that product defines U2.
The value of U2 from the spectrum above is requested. 15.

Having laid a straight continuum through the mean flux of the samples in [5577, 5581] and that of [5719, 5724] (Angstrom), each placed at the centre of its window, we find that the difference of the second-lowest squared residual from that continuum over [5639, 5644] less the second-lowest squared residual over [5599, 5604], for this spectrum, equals 7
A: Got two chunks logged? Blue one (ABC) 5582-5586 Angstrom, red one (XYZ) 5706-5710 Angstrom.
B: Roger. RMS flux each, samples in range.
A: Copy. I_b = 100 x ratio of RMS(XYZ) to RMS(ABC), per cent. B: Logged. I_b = 102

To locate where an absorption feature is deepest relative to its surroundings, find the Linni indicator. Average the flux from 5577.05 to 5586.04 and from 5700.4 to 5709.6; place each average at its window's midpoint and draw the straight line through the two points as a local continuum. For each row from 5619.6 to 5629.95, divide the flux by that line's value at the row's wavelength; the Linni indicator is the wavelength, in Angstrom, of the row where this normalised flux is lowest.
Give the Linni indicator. 5621.53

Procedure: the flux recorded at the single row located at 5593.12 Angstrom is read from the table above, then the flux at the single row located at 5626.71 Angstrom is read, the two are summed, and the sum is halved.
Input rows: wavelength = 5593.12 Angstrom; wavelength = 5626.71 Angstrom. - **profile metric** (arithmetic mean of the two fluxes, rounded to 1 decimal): 44.3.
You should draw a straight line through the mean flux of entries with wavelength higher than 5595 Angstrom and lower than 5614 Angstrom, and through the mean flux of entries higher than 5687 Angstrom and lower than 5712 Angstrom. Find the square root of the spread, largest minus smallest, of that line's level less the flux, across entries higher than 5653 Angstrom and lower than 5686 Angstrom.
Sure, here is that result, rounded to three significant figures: 2.05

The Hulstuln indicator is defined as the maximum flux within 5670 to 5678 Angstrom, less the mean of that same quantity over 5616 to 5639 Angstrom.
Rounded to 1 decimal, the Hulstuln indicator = 4.7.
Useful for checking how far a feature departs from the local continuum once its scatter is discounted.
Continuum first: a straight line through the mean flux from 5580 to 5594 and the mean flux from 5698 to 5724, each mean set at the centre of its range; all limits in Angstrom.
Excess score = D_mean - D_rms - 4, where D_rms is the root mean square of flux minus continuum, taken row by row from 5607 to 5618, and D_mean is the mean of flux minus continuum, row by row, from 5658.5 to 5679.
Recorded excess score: -5.3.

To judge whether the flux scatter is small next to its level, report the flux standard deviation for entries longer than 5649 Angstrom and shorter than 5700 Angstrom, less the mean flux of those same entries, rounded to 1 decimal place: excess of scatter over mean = -45.0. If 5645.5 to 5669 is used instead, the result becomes -45.3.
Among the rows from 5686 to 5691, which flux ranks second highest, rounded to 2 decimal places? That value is 44.63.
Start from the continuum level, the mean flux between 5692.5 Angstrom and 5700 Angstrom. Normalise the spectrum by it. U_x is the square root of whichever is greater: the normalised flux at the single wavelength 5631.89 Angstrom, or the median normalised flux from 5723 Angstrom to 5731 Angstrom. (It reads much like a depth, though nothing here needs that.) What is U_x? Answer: 1.03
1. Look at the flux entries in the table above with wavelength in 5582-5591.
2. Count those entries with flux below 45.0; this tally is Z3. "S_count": 7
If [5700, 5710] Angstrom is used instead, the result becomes 3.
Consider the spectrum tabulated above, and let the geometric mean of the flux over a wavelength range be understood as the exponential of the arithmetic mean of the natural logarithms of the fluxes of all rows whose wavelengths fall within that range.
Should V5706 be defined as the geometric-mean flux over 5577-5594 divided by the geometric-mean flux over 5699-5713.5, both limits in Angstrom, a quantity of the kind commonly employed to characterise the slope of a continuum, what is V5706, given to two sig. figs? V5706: 0.96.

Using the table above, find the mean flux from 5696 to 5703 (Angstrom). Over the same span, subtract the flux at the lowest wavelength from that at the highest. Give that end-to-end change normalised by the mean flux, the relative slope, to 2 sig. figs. -0.025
